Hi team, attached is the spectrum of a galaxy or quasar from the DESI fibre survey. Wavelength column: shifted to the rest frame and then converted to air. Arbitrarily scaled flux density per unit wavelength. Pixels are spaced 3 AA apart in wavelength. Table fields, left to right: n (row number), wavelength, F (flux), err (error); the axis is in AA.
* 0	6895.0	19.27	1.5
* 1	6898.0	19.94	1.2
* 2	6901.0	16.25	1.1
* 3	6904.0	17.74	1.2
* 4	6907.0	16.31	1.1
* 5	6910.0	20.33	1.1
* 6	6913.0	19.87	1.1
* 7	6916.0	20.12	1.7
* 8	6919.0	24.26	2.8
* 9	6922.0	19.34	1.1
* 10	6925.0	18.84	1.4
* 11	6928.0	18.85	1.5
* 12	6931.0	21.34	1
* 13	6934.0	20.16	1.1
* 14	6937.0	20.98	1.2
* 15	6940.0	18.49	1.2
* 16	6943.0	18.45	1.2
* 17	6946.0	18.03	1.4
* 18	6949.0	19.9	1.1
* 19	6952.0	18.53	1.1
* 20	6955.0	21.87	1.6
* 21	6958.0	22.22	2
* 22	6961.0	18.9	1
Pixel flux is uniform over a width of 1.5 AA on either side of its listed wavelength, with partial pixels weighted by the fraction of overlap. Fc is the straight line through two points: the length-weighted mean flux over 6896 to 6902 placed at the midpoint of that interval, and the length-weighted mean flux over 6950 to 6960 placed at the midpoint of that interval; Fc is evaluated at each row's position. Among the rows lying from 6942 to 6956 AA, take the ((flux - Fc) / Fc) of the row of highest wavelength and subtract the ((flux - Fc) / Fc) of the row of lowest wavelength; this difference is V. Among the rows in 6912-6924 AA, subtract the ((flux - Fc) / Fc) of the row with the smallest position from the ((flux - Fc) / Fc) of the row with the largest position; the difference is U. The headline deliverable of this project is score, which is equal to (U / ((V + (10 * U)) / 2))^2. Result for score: 0.081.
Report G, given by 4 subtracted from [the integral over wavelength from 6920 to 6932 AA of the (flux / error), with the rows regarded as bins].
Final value 184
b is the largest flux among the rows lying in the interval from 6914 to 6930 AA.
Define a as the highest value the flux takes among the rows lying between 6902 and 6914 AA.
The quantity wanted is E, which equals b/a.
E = 1.19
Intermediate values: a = 20.33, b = 24.26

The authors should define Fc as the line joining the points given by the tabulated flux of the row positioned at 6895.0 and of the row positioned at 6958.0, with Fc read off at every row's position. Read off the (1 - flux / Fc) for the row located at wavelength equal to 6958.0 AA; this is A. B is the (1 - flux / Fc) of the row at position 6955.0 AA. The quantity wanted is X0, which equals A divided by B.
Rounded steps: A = 0.00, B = 0.01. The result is 0.0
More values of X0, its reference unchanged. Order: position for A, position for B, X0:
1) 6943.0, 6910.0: -8.0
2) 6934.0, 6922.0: 0.8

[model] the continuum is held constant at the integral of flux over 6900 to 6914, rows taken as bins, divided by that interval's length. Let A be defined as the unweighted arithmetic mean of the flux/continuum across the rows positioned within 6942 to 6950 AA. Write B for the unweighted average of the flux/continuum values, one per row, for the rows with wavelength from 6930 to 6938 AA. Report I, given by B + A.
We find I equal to 2.19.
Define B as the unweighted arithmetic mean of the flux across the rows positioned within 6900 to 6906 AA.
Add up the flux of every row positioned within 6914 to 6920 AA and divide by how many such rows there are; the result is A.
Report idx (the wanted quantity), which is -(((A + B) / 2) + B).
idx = -36.6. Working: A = 22.2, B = 17.0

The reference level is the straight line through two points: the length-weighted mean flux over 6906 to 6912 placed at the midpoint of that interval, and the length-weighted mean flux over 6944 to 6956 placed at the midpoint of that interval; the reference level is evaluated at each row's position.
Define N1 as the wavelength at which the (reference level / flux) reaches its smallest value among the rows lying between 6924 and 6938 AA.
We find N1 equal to 6931.0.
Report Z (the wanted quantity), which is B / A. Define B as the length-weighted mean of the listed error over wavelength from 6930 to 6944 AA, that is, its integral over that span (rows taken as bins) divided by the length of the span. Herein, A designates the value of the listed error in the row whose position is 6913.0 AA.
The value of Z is 1.04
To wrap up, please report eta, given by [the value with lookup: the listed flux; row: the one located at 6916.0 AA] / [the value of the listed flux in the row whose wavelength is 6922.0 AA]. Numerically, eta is 1.04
